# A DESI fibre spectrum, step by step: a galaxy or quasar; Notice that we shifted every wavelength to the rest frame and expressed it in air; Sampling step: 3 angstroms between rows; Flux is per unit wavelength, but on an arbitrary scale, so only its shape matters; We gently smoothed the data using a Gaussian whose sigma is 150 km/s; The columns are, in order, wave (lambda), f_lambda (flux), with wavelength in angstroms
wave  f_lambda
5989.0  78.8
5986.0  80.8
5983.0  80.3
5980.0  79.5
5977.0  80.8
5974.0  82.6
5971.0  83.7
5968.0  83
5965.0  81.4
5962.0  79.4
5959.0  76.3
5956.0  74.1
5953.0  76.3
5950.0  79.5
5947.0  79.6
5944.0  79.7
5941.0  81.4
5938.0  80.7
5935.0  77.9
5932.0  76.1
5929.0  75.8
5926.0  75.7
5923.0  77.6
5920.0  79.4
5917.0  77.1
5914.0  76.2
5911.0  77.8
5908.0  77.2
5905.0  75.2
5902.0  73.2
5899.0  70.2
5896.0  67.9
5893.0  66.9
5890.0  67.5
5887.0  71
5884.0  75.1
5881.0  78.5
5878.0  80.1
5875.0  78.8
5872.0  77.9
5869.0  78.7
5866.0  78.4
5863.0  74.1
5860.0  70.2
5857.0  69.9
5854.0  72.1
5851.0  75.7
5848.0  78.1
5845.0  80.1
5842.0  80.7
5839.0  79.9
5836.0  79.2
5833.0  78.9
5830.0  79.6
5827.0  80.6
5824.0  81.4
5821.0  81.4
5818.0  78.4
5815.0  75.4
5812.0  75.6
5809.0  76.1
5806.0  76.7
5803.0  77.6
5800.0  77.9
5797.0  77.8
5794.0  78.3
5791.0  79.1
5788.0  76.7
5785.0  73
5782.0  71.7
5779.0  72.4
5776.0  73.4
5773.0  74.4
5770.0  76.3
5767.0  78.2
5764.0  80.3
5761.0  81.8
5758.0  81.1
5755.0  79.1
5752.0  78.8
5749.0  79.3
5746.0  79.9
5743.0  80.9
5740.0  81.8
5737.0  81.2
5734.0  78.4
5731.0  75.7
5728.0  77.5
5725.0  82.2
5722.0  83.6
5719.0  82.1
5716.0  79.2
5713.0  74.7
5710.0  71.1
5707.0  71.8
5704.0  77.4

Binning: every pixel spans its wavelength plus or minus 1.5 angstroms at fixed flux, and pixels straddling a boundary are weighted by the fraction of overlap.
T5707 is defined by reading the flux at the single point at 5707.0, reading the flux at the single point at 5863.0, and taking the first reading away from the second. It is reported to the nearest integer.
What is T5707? 2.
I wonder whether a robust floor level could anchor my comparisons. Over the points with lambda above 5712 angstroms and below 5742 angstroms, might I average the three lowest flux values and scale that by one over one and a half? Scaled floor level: 50.6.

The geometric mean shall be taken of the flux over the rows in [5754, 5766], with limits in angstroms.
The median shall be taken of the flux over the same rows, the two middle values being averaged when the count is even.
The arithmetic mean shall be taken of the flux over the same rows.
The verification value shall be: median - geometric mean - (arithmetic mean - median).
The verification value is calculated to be 0.3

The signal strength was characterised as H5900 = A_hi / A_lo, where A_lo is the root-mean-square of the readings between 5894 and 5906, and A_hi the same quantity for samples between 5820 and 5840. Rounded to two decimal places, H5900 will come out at 1.12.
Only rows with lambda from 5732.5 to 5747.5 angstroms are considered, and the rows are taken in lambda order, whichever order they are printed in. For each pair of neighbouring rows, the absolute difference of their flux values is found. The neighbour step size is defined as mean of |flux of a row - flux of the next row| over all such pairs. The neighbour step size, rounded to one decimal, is 1.3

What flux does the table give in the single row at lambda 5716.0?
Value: 79.2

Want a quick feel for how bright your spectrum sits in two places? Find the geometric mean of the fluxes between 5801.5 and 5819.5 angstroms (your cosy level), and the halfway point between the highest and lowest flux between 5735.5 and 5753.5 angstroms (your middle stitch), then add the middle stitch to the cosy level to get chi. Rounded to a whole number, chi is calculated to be 157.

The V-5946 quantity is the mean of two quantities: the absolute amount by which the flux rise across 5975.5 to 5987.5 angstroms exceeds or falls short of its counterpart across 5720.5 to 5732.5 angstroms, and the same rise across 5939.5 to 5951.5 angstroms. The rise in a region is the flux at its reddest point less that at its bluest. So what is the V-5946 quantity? 3.0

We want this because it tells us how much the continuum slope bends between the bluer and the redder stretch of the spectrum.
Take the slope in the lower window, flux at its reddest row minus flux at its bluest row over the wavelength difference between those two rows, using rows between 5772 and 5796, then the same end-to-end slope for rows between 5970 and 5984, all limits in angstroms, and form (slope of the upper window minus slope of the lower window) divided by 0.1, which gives -4.7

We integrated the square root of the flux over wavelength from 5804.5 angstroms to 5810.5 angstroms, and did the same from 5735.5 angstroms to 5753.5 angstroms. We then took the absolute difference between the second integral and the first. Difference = 109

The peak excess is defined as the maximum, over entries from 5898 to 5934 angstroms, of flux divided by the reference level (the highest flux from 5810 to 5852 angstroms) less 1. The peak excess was -0.02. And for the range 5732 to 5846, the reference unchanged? 0.00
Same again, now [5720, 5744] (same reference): 0.03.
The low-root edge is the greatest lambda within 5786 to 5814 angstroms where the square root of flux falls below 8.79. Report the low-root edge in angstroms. 5812.0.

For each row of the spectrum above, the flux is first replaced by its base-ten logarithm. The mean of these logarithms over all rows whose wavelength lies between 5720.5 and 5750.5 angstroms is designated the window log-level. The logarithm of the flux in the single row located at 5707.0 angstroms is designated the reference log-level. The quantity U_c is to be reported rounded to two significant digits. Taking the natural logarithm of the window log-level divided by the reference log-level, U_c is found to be 0.025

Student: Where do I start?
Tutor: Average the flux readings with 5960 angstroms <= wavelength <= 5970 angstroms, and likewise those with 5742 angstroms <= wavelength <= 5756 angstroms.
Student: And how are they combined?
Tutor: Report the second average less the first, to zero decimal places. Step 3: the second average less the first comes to -2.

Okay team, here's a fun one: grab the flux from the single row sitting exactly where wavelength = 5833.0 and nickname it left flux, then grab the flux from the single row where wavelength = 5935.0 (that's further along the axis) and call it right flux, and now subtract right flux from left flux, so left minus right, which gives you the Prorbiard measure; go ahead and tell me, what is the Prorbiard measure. 1.0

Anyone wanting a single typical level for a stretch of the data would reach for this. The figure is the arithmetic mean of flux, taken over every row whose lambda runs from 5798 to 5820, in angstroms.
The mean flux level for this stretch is 77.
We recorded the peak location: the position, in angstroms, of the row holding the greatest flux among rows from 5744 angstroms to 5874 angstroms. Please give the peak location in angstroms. 5761.0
